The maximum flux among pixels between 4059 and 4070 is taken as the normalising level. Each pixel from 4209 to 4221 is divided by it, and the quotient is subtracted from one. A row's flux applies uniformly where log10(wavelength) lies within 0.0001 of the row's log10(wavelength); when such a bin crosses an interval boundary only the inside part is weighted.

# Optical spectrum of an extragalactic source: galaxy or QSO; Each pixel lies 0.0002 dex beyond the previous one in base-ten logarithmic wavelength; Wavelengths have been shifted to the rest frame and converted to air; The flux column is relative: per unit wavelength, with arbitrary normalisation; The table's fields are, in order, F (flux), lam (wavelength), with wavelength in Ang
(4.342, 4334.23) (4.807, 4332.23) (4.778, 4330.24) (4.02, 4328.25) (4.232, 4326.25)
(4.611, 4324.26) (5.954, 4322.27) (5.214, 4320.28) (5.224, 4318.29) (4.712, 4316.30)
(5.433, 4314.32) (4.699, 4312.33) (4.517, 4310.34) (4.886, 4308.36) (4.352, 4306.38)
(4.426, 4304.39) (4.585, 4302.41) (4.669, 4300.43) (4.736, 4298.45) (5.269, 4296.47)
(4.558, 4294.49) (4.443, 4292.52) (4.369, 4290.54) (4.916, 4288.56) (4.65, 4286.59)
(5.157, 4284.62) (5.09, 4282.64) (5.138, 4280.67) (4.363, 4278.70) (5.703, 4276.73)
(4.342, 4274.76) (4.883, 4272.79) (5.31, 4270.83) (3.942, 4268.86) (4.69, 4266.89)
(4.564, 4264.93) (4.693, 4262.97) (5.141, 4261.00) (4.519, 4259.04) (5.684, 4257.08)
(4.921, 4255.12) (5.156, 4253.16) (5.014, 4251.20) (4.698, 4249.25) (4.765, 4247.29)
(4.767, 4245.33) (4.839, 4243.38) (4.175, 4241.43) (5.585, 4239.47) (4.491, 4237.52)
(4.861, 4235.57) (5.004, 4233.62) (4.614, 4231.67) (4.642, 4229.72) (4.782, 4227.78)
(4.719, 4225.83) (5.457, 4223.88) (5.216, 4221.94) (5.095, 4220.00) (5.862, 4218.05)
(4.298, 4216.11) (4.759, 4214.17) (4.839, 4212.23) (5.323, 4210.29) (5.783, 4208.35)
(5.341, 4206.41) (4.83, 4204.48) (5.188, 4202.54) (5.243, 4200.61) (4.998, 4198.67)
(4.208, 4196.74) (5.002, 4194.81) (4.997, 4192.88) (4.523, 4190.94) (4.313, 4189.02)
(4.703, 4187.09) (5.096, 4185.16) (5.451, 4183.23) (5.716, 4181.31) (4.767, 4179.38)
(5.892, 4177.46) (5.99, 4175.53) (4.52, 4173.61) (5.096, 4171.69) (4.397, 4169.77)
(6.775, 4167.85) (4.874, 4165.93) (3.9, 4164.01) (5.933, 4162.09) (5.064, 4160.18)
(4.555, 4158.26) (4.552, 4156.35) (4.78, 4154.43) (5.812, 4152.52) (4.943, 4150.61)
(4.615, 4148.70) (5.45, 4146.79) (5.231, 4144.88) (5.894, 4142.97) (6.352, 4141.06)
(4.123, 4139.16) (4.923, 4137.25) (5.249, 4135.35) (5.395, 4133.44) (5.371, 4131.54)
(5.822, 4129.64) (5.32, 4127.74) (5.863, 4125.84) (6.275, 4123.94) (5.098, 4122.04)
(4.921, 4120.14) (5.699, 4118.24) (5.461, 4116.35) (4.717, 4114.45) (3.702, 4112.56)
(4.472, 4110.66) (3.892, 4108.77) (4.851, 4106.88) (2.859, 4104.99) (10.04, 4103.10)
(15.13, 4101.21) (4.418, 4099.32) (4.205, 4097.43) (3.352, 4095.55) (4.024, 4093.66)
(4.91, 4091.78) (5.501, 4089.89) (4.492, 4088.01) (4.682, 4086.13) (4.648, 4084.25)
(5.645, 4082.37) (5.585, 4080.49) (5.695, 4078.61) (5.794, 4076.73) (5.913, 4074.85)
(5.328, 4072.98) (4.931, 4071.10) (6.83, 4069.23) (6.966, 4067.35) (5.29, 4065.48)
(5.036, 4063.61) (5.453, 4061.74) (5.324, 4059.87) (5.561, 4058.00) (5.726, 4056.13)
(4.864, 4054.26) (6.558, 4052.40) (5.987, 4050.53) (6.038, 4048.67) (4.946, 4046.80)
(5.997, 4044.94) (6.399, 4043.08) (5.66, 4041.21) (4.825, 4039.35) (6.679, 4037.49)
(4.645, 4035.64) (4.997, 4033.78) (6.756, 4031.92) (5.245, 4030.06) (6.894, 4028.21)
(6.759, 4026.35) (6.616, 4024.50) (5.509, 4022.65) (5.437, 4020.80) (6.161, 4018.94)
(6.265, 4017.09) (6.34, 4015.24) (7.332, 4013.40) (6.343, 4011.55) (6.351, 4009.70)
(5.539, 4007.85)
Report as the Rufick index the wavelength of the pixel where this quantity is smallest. 4218.05 Ang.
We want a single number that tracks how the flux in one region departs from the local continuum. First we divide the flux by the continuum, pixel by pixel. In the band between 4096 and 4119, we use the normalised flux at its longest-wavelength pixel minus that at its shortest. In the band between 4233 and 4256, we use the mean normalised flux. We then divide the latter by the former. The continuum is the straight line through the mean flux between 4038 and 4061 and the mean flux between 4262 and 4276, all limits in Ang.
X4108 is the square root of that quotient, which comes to 1.9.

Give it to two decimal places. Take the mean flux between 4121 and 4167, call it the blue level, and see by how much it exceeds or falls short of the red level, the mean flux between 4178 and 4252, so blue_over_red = 0.28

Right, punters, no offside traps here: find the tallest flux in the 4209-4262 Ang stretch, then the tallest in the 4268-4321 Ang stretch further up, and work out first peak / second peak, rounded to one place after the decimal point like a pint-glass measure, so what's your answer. 1.0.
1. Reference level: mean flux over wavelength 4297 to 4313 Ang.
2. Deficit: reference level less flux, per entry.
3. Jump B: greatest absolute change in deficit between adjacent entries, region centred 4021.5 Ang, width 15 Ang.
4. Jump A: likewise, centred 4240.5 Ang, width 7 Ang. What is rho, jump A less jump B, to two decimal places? 0.30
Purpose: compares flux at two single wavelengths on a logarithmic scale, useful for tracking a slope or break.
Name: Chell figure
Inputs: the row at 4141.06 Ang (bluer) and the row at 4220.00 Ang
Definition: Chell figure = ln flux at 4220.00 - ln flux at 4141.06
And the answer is -0.2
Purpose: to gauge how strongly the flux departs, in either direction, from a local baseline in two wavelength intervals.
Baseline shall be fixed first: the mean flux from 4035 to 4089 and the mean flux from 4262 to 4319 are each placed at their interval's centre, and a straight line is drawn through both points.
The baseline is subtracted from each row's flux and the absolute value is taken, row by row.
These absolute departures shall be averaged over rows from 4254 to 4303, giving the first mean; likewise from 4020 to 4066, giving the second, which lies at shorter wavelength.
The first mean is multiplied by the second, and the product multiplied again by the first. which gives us 0.06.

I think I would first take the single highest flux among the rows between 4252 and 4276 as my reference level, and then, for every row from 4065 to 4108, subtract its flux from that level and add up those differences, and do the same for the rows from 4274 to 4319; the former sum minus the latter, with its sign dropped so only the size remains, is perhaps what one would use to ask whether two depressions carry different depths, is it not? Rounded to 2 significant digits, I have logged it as 21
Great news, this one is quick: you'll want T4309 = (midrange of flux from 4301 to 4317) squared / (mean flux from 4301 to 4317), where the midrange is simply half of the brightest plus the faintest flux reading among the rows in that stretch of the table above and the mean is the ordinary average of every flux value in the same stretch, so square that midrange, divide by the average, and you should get 5.1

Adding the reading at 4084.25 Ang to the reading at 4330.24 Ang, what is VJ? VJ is 9.4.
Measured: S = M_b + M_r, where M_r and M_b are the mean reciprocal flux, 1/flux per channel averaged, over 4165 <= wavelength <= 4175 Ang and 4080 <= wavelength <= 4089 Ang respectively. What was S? 0.401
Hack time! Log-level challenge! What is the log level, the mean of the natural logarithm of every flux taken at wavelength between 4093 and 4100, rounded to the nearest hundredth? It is 1.38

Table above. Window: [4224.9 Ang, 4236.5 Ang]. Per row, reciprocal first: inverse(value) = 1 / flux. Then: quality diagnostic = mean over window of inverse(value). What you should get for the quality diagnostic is 0.210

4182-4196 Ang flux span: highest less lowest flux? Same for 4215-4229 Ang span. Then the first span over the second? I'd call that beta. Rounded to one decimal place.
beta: 0.7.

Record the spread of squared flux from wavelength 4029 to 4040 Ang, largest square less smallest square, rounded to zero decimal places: 24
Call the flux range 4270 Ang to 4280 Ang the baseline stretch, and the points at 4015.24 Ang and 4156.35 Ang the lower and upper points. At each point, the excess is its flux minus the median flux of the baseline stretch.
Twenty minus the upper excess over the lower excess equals 20.2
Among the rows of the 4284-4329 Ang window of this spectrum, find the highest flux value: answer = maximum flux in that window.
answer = 5.954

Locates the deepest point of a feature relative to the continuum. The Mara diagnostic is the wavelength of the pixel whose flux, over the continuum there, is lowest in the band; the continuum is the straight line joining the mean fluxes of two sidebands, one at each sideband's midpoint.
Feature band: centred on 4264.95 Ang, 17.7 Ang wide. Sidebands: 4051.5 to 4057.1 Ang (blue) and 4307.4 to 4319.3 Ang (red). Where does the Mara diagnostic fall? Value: 4268.86 Ang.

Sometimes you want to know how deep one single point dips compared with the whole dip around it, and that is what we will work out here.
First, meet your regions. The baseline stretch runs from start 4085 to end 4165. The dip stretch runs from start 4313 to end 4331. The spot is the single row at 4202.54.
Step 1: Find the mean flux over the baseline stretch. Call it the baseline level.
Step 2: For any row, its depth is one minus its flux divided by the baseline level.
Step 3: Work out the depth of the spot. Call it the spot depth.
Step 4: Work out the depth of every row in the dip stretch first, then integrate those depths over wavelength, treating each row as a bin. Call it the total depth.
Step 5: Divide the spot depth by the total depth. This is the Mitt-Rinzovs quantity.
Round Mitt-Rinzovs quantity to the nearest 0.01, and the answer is 0.01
